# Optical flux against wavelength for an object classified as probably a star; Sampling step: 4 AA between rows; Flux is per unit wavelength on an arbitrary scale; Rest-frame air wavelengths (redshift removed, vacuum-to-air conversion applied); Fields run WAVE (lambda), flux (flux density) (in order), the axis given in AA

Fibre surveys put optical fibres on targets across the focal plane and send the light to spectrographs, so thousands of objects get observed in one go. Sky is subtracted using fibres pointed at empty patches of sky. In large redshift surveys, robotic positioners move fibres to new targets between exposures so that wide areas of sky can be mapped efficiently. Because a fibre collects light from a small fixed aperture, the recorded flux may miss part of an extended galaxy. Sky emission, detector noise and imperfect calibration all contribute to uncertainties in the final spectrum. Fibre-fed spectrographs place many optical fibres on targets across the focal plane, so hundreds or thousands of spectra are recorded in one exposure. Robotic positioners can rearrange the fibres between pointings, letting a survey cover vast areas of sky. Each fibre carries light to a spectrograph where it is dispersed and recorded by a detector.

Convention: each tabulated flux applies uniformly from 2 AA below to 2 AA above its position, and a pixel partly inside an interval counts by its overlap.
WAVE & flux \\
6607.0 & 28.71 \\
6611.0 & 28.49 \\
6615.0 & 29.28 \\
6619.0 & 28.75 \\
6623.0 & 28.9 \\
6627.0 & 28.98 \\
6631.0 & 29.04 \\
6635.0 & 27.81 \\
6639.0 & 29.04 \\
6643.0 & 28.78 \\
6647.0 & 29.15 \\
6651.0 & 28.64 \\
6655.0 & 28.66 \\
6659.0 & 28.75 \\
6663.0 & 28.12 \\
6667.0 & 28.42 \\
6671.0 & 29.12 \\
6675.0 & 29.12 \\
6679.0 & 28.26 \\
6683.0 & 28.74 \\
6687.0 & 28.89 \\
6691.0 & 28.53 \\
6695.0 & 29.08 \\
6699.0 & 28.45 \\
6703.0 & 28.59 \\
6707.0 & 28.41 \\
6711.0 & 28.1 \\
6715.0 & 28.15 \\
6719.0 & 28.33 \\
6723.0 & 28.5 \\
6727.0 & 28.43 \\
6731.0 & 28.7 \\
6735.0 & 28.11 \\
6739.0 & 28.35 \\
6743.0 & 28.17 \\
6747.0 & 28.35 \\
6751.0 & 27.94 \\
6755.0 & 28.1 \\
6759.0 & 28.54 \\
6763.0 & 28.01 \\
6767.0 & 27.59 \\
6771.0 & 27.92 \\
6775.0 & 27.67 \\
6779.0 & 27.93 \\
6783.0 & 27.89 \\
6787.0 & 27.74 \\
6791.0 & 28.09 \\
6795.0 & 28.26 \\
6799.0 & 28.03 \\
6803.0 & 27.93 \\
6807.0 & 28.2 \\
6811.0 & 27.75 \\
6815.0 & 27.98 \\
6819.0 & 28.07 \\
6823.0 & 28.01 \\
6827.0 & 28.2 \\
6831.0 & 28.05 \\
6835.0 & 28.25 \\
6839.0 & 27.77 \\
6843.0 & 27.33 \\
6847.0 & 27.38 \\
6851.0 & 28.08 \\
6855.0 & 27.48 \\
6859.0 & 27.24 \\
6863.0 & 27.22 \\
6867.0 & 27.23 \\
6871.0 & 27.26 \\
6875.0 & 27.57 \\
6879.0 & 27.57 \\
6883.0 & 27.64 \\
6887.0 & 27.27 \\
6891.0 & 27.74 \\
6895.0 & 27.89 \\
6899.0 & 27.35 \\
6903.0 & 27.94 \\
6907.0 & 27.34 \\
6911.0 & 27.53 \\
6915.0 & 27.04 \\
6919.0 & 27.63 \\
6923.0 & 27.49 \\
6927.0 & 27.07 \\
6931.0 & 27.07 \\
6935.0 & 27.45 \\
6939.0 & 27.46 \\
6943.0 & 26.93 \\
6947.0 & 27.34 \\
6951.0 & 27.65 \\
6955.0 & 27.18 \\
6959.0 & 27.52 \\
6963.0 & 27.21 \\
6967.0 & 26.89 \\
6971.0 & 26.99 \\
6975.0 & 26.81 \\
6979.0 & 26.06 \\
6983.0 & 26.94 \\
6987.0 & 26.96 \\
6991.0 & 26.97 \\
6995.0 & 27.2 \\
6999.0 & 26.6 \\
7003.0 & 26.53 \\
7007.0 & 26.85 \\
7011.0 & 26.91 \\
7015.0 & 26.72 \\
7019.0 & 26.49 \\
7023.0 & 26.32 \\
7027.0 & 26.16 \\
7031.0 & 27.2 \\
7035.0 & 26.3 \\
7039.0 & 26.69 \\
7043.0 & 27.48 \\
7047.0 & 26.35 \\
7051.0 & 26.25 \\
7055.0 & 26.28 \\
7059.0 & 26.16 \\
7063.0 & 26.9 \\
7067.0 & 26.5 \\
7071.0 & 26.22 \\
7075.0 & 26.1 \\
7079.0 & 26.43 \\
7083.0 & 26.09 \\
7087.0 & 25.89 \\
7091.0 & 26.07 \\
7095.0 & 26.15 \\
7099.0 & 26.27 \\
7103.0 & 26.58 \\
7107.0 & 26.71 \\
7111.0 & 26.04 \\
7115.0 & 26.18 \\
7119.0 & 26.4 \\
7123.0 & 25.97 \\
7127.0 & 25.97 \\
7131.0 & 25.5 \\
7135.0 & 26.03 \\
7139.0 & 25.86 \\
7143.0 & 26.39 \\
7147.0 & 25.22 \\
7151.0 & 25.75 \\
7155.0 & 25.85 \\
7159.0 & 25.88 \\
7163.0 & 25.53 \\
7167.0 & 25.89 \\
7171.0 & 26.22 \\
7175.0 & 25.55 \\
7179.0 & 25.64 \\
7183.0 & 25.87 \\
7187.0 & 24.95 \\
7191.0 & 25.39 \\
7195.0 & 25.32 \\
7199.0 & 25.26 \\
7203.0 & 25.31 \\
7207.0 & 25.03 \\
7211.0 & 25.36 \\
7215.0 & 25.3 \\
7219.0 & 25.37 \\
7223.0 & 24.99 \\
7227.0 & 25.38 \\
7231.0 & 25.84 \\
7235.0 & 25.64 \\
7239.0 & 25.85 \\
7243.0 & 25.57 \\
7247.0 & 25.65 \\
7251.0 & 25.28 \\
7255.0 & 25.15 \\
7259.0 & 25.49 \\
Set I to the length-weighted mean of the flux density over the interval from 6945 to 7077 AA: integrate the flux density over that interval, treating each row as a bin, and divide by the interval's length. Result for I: 26.7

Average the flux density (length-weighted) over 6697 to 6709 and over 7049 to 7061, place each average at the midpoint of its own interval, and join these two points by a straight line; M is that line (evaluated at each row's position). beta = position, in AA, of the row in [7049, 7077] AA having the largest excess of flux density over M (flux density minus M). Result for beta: 7063.0 AA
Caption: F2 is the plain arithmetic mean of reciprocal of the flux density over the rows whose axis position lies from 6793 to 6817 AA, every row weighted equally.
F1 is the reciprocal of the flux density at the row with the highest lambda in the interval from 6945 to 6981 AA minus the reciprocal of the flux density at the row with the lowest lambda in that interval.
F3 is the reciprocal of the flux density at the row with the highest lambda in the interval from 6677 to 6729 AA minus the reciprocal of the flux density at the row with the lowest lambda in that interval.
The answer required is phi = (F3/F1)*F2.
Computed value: 0.00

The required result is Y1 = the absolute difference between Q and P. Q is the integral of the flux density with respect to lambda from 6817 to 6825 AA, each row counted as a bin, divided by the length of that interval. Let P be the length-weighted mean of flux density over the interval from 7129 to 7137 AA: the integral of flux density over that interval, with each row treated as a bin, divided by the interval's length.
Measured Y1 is 2.3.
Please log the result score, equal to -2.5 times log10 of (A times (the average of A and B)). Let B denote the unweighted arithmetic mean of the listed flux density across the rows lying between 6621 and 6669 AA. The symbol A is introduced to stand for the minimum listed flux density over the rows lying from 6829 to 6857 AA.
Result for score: -7.21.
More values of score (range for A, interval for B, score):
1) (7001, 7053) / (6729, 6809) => -7.13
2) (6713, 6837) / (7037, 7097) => -7.18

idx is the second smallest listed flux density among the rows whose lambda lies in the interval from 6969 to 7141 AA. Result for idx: 25.86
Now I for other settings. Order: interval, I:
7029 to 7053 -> 26.7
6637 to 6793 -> 28.4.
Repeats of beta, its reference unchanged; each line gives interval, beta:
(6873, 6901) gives 6895.0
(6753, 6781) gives 6759.0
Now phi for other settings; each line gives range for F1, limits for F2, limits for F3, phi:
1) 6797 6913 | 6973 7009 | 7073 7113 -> 0.01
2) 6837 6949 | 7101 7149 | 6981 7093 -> 0.08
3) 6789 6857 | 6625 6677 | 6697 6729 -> 0.00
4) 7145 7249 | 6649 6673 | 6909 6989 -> -0.04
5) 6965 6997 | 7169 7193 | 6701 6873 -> -0.16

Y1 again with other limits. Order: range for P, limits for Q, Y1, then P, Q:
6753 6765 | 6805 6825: 0.2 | 28.2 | 28.0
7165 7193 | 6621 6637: 3.0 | 25.6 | 28.7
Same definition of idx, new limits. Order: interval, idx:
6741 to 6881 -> 27.23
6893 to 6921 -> 27.34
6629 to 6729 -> 28.1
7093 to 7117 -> 26.15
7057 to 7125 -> 25.97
